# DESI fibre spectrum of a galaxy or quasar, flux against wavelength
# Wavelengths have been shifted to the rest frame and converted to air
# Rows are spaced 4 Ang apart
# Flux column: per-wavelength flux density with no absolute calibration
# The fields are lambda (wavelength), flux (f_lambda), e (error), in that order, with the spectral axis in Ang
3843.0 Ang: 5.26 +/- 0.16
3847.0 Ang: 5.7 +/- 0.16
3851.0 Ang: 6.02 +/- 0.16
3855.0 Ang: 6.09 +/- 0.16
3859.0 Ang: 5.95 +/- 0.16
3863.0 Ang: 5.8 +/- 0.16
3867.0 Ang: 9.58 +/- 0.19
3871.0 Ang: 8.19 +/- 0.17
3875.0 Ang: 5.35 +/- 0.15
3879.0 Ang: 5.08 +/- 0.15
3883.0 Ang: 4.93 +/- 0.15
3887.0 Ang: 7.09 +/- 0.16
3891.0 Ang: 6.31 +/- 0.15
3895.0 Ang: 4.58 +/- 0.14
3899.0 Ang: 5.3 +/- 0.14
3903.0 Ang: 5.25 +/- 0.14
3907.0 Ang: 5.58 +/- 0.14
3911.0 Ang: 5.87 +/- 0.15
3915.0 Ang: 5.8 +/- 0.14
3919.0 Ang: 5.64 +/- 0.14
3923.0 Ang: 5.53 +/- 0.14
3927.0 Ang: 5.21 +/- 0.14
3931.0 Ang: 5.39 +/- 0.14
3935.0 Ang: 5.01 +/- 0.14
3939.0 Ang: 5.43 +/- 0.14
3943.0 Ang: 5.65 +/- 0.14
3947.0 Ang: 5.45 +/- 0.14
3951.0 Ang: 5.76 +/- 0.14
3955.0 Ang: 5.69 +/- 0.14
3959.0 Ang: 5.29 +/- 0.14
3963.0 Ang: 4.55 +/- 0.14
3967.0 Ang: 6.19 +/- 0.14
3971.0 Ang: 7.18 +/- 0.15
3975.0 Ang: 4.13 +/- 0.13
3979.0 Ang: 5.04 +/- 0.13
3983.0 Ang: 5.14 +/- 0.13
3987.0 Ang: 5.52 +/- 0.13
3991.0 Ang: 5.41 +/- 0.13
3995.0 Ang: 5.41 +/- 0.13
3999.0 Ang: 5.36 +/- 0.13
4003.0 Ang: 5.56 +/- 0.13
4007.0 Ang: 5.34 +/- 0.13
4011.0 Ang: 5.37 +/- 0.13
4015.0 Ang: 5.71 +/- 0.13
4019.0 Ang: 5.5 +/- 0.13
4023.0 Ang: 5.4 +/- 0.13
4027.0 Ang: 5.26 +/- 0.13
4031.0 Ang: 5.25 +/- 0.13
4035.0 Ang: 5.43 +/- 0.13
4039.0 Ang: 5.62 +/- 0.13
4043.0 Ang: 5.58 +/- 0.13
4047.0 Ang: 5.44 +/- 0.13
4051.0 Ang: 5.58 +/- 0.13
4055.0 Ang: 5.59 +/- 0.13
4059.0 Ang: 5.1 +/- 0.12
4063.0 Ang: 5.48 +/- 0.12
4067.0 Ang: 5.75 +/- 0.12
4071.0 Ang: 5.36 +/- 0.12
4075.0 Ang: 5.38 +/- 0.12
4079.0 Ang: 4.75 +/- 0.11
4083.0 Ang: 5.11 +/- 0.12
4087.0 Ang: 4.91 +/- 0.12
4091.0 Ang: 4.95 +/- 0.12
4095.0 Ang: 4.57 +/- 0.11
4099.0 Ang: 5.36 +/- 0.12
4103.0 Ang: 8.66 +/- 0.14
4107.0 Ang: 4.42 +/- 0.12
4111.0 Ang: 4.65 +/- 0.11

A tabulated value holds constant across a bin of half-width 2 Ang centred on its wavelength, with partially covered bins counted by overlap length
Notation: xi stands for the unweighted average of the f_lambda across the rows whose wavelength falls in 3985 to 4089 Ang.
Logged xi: 5.39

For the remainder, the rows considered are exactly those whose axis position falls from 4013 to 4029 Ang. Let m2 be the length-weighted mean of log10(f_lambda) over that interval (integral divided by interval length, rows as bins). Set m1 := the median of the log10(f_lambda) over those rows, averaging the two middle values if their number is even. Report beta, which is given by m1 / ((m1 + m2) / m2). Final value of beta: 0.368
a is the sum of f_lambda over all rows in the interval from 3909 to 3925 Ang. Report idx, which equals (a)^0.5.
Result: 4.8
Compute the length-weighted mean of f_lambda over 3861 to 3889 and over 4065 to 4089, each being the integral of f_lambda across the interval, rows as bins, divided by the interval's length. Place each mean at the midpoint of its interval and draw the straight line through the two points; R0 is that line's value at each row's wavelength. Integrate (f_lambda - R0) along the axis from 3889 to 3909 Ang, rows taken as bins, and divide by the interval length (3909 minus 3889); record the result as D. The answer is -1.01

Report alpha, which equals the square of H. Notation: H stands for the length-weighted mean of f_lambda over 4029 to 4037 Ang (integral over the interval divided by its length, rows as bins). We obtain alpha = 28.5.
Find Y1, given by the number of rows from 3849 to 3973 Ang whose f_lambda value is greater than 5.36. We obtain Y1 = 21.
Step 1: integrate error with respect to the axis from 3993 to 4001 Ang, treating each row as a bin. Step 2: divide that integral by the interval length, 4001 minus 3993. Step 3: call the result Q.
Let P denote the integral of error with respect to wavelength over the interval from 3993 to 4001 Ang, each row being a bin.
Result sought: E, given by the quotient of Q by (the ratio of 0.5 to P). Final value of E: 0.27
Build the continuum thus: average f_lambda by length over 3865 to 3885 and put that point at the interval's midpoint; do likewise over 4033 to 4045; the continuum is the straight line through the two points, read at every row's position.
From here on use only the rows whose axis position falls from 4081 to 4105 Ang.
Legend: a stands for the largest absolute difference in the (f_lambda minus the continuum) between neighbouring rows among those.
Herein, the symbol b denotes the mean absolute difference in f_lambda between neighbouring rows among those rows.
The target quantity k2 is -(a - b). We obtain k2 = -2.38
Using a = 3.33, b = 0.94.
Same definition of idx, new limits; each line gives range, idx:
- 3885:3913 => 6.3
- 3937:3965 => 6.1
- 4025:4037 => 4.0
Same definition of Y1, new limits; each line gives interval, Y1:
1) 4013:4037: 4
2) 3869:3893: 3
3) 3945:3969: 4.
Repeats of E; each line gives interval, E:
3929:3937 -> 0.31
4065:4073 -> 0.23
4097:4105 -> 0.27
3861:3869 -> 0.49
